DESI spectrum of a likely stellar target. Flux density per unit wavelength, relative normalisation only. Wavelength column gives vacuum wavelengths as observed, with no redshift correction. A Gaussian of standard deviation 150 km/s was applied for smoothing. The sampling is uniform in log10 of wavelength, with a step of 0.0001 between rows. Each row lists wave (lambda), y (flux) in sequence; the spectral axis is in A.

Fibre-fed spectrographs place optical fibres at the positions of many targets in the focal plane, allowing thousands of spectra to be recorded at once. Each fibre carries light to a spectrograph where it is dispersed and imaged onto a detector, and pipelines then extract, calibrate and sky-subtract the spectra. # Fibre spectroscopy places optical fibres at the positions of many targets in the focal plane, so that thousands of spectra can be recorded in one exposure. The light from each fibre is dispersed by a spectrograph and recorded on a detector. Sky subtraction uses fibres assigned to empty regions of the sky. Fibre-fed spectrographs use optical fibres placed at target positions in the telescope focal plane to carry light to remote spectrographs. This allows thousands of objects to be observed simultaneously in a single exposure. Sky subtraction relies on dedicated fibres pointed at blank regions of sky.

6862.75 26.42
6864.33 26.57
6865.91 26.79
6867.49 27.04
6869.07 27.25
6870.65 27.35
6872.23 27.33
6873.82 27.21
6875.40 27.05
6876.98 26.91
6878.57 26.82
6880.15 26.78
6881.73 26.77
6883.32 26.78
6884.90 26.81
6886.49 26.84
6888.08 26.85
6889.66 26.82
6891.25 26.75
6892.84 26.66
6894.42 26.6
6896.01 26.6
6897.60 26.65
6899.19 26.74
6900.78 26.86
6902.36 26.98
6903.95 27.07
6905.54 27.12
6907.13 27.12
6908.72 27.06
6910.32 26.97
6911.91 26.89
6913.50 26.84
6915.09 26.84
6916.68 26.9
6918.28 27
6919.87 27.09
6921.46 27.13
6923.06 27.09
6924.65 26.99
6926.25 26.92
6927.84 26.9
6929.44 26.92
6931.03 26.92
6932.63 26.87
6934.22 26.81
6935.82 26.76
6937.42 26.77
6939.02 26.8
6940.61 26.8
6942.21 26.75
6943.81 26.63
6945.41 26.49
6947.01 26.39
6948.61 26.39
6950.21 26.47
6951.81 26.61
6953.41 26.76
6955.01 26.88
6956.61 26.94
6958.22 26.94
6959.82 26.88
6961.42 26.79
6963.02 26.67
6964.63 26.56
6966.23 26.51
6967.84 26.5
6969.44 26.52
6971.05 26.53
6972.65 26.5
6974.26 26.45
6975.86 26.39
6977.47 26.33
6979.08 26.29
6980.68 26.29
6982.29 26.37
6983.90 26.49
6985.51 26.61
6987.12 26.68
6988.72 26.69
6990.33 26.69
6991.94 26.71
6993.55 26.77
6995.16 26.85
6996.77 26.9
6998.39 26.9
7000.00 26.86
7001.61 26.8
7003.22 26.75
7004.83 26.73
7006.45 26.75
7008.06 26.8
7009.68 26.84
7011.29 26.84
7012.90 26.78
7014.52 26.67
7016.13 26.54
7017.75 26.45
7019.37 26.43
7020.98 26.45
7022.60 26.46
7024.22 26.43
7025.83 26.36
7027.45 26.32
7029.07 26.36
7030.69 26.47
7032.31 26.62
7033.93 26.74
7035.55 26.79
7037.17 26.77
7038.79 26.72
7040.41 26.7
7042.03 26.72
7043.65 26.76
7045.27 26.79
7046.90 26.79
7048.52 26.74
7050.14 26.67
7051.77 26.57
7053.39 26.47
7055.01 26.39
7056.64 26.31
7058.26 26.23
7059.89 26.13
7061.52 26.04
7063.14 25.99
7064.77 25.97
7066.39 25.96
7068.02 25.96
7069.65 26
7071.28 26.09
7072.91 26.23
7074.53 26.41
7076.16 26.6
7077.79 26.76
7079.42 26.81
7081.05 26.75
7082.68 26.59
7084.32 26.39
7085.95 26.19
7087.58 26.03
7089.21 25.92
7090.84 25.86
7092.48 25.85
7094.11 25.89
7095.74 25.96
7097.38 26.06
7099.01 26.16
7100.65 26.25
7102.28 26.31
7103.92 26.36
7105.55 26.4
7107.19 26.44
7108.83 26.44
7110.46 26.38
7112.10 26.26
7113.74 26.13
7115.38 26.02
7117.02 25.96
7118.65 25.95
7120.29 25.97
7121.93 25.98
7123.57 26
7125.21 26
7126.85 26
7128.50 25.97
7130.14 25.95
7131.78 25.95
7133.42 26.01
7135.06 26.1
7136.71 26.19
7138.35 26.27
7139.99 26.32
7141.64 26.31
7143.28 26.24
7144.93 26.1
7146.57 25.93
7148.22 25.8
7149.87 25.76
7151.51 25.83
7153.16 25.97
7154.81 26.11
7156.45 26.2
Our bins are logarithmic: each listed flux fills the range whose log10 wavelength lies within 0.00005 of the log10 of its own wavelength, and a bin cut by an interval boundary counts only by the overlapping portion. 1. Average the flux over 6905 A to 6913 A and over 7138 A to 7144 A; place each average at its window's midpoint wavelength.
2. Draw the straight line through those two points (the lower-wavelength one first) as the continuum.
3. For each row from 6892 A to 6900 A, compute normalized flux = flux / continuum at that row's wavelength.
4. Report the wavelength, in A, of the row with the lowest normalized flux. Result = 6894.42 A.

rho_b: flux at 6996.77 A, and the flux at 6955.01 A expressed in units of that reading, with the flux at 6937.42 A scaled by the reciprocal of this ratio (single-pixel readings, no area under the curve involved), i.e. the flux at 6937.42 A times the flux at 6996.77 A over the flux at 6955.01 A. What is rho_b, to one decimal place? 26.8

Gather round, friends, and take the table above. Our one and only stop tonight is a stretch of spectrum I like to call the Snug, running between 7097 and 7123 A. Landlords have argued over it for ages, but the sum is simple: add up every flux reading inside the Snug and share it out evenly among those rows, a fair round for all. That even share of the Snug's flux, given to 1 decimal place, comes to 26.2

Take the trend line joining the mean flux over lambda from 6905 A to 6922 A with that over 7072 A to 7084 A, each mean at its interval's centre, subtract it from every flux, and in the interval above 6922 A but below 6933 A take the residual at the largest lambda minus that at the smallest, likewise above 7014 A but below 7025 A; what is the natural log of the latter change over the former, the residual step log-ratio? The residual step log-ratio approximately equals 0.10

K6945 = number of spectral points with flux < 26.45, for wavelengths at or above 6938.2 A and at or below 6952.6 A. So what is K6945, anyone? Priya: 2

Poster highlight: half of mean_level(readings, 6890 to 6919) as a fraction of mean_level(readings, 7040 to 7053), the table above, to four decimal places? 0.5028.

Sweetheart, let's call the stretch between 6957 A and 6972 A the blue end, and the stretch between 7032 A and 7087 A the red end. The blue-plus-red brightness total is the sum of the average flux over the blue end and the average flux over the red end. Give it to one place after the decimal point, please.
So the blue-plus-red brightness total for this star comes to 53.1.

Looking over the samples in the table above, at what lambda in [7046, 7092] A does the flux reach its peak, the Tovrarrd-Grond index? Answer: 7079.42 A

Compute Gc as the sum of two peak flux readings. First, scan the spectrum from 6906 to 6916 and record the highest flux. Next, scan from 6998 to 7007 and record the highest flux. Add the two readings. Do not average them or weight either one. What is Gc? 54.0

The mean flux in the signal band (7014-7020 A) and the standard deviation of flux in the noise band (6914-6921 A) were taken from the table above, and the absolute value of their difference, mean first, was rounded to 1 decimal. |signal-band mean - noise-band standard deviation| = 26.4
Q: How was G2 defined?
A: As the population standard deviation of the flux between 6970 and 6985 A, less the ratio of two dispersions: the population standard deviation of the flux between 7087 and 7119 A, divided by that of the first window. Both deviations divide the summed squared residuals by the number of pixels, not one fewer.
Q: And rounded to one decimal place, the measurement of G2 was -2.2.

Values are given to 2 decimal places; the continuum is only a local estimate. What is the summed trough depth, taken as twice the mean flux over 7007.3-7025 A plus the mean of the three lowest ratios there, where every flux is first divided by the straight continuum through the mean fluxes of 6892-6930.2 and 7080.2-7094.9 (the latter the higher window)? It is 3.01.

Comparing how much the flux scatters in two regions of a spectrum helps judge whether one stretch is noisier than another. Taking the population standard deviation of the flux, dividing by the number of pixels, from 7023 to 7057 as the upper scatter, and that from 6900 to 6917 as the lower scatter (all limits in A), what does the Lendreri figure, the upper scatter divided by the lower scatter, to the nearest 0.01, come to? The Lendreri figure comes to 1.66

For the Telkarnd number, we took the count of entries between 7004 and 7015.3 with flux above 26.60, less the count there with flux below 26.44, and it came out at 7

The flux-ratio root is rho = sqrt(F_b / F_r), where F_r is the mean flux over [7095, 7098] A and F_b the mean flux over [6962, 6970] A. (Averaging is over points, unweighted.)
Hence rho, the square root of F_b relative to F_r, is 1.01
